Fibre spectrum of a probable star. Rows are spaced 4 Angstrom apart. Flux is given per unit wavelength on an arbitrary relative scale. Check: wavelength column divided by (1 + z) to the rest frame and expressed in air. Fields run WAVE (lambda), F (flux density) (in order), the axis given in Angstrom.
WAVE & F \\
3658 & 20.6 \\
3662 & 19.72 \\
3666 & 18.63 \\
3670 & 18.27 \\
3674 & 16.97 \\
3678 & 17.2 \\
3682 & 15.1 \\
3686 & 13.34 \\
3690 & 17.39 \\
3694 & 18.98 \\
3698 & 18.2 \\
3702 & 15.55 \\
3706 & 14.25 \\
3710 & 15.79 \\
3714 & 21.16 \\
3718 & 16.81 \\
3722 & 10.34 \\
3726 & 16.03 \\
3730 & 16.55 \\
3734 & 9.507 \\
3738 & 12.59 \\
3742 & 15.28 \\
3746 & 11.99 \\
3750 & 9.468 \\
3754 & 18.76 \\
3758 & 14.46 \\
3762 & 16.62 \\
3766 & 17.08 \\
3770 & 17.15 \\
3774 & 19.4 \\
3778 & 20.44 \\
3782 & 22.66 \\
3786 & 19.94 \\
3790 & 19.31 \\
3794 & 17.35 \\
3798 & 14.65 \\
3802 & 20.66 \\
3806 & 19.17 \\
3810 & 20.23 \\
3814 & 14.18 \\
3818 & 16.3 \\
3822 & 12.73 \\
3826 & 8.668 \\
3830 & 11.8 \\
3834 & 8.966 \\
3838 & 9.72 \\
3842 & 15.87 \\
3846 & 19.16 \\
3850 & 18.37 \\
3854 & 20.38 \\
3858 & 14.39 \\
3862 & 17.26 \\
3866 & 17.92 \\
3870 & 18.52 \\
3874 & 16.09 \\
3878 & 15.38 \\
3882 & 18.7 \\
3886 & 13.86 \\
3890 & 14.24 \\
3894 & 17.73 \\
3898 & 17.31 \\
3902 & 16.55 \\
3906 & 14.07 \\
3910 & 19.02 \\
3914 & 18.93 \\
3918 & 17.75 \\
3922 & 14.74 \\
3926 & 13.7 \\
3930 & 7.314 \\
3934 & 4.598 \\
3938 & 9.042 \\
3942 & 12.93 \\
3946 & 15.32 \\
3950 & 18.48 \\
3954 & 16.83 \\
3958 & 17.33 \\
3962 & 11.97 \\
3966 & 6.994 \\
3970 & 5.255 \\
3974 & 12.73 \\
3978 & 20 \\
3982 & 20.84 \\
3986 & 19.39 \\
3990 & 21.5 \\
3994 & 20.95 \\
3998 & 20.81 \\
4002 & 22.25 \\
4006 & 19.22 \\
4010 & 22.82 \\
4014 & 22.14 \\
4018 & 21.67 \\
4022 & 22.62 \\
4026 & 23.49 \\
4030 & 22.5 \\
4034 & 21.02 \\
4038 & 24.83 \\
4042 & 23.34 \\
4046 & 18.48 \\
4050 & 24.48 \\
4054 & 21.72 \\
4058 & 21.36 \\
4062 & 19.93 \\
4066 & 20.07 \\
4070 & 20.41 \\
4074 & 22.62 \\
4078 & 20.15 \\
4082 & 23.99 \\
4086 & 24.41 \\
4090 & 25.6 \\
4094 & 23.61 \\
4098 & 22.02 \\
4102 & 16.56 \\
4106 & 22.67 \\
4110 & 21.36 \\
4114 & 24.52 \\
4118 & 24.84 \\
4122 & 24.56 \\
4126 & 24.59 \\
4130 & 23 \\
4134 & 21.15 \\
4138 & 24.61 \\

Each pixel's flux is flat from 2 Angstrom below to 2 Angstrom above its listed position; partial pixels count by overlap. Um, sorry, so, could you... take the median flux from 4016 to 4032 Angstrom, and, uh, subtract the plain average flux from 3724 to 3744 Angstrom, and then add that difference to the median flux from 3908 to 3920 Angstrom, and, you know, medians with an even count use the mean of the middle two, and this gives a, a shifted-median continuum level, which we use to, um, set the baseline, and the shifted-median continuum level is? 27.5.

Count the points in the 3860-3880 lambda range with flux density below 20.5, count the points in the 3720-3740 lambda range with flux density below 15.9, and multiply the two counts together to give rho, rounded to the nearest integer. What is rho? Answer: 15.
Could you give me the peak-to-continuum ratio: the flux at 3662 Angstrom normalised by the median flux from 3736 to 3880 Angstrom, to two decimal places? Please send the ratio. 1.17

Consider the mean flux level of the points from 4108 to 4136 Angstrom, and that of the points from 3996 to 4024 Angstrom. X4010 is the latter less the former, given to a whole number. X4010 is -2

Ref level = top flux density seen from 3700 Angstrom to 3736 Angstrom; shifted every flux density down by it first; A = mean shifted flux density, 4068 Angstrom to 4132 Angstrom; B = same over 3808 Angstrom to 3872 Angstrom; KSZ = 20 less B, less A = 24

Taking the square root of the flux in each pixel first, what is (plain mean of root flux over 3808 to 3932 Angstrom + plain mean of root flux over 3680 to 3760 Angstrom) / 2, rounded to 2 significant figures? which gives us 3.9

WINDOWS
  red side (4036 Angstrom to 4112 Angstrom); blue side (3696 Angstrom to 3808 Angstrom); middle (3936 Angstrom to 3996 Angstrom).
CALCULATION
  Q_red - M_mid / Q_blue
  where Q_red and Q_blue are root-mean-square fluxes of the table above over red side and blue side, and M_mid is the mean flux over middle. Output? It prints 21.2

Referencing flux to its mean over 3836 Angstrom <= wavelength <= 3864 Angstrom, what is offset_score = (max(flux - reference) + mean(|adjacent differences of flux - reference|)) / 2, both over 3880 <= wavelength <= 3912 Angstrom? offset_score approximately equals 2.5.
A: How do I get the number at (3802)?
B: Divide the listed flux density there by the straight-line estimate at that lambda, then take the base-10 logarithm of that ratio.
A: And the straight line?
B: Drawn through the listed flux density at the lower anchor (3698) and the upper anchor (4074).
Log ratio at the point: 0.03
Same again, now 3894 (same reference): -0.06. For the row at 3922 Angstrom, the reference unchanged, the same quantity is -0.15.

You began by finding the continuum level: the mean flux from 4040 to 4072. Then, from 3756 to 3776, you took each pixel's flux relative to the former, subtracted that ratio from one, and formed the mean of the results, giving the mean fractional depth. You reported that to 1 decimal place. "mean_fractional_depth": 0.2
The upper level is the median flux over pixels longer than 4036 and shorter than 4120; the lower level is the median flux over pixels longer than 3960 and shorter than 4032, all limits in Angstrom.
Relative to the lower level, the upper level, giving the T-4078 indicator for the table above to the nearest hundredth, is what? 1.08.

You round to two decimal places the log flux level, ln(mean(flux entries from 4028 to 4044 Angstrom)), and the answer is 3.13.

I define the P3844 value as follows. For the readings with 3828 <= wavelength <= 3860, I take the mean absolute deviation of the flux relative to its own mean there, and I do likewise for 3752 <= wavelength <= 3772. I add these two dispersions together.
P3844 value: 4.63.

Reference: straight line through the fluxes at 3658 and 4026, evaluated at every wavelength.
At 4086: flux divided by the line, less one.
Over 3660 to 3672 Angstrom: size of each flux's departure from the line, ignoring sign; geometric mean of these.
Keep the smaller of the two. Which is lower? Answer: 0.019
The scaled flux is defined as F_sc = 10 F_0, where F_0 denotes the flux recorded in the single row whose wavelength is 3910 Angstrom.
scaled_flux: 190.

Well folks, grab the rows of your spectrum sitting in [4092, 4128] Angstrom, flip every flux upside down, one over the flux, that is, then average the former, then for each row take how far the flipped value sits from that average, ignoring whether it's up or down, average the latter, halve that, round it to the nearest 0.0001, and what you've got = 0.0021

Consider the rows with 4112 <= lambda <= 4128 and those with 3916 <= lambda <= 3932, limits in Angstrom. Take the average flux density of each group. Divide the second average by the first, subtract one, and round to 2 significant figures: -0.46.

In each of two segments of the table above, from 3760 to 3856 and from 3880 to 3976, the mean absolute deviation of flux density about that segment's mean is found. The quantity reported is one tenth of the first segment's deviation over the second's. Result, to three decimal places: 0.091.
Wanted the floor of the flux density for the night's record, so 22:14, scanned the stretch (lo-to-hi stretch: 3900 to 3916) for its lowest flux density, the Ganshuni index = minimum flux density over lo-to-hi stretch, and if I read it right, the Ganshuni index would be 14.07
